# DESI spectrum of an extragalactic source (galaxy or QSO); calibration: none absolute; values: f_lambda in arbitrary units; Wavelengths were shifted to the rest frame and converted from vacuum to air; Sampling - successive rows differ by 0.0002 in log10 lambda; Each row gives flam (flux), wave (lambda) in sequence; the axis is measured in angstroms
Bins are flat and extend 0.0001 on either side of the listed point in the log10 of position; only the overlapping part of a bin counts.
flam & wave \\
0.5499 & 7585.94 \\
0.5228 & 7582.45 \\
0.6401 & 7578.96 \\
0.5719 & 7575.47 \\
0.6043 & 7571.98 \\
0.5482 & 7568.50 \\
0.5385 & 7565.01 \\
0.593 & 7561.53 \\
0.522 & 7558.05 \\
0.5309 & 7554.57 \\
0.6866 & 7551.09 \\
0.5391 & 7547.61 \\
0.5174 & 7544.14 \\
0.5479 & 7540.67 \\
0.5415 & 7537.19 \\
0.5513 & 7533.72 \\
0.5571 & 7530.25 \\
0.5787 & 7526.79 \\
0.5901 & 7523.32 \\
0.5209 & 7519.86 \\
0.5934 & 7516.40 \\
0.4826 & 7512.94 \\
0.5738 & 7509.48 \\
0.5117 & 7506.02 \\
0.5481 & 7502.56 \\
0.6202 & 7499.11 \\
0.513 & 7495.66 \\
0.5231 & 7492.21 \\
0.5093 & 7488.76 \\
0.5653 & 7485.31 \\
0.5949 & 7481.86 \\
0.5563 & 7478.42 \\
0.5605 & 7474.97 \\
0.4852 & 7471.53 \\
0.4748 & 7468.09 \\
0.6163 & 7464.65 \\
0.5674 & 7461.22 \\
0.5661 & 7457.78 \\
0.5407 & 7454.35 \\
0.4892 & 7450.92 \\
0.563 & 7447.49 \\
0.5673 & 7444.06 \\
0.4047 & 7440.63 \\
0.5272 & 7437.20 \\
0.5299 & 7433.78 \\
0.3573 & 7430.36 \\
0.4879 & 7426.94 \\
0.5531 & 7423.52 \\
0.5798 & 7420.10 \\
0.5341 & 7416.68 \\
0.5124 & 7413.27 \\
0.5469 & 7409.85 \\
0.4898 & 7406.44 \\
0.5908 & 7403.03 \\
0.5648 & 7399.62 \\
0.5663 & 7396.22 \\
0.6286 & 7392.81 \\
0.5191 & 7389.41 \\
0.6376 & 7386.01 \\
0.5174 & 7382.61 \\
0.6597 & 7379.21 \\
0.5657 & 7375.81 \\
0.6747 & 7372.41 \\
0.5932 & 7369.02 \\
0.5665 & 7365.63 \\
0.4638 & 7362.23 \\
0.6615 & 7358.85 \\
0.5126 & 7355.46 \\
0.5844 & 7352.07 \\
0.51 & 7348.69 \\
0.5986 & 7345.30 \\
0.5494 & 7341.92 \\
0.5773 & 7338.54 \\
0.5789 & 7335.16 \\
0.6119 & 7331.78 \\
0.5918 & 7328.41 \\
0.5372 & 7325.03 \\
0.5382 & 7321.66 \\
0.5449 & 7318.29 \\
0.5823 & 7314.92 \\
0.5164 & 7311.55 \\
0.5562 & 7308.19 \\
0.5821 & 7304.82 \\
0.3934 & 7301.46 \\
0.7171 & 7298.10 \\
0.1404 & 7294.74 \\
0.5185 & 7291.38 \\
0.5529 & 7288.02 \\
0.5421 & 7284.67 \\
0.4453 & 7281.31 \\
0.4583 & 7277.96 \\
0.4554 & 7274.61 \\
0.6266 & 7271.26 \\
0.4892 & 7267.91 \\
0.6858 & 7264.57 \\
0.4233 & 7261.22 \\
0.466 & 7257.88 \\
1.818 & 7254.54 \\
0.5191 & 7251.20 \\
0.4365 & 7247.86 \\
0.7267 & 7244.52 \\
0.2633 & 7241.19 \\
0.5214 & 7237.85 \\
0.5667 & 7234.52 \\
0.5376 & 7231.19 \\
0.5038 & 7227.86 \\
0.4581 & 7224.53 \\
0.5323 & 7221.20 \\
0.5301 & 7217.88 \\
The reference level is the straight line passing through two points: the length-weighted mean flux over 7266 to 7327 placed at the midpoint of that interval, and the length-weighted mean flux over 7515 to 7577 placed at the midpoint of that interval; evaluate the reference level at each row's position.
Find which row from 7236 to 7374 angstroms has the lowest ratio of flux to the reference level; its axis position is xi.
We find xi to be 7294.74 angstroms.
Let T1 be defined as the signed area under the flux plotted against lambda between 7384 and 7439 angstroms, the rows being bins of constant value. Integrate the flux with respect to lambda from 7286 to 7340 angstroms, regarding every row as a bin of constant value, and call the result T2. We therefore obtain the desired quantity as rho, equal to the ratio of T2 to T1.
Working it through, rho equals 0.97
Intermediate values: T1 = 29.6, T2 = 28.8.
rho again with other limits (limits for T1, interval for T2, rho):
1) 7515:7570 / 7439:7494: 0.96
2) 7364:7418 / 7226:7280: 1.03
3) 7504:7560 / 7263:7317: 0.90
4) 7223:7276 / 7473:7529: 0.98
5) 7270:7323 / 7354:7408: 1.15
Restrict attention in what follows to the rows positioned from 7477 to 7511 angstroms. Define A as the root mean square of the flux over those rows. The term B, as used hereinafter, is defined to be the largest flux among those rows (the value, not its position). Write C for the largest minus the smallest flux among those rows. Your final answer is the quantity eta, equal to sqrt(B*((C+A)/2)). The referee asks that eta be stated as 0.45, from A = 0.55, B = 0.6202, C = 0.1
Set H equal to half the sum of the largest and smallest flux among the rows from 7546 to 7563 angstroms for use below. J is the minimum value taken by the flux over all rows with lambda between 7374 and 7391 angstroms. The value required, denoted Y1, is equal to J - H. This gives -0.09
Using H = 0.60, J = 0.5174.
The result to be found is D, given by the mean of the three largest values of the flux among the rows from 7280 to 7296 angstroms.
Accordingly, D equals 0.54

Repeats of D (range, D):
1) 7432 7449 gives 0.55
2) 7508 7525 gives 0.59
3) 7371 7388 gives 0.66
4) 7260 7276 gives 0.60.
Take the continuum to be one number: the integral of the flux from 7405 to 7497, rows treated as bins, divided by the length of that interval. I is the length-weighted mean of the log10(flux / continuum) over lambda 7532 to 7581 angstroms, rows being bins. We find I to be 0.030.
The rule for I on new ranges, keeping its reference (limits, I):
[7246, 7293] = 0.021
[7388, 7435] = 0.002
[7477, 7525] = 0.018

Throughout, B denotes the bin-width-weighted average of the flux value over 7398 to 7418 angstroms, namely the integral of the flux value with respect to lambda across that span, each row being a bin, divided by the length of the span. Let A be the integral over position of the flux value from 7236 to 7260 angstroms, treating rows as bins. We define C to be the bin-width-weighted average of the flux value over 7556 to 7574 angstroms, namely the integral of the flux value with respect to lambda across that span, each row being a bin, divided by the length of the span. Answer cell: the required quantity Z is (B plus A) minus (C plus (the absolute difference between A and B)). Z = 0.52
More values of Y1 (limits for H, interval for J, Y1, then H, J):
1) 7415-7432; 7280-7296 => -0.33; 0.47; 0.1404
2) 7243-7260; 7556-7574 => -0.61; 1.13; 0.522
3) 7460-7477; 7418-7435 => -0.19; 0.55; 0.3573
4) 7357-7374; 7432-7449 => -0.16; 0.57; 0.4047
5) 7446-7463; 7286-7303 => -0.39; 0.53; 0.1404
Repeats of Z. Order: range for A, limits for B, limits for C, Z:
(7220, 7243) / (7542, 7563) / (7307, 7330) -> 0.58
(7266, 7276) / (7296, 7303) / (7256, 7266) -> 0.52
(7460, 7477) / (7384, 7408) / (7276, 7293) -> 0.64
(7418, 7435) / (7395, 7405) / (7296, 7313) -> 0.60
